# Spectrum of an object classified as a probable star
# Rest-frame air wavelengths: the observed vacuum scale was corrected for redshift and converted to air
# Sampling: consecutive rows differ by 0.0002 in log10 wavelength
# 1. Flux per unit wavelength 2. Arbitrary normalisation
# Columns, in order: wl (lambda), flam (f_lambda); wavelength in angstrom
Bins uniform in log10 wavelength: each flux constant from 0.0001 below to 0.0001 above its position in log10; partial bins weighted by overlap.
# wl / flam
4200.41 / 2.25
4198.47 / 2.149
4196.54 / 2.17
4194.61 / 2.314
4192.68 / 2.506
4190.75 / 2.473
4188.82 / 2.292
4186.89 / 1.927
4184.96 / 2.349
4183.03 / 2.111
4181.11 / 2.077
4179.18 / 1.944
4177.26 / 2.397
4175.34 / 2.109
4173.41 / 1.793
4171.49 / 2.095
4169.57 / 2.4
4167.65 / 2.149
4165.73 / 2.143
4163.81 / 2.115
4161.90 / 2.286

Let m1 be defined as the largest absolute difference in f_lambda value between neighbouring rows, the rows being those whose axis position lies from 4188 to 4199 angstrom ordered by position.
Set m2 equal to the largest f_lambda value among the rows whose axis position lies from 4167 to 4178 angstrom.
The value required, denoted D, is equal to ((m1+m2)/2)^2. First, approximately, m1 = 0.19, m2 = 2.4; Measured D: 1.68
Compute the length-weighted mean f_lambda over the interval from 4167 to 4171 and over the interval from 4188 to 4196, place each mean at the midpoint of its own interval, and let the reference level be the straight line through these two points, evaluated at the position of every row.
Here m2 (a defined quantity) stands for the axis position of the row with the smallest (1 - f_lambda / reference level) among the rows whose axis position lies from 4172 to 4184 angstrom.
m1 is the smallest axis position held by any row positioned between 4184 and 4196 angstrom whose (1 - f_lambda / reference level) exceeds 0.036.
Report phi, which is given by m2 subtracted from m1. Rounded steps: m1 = 4186.89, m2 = 4177.26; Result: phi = 9.6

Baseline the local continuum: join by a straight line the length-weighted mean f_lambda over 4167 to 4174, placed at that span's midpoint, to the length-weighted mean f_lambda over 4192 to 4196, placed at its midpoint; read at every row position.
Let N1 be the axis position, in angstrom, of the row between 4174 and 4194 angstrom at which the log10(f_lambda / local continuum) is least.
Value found 4186.89 angstrom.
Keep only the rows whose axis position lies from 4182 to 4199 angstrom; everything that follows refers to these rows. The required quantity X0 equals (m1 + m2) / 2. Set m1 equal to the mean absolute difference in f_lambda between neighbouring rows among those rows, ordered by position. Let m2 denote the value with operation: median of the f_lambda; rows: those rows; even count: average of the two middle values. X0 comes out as 1.25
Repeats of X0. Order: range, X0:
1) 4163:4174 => 1.15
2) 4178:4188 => 1.14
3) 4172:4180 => 1.19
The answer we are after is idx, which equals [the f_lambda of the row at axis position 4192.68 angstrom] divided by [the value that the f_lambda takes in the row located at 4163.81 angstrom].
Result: 1.18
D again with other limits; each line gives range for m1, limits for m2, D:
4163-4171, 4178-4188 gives 1.69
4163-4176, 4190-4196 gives 1.99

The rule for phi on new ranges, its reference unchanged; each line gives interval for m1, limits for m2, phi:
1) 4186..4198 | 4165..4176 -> 17.3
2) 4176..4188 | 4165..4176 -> 9.6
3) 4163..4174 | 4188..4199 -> -28.9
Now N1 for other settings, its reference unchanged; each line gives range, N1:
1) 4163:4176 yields 4173.41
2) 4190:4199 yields 4198.47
